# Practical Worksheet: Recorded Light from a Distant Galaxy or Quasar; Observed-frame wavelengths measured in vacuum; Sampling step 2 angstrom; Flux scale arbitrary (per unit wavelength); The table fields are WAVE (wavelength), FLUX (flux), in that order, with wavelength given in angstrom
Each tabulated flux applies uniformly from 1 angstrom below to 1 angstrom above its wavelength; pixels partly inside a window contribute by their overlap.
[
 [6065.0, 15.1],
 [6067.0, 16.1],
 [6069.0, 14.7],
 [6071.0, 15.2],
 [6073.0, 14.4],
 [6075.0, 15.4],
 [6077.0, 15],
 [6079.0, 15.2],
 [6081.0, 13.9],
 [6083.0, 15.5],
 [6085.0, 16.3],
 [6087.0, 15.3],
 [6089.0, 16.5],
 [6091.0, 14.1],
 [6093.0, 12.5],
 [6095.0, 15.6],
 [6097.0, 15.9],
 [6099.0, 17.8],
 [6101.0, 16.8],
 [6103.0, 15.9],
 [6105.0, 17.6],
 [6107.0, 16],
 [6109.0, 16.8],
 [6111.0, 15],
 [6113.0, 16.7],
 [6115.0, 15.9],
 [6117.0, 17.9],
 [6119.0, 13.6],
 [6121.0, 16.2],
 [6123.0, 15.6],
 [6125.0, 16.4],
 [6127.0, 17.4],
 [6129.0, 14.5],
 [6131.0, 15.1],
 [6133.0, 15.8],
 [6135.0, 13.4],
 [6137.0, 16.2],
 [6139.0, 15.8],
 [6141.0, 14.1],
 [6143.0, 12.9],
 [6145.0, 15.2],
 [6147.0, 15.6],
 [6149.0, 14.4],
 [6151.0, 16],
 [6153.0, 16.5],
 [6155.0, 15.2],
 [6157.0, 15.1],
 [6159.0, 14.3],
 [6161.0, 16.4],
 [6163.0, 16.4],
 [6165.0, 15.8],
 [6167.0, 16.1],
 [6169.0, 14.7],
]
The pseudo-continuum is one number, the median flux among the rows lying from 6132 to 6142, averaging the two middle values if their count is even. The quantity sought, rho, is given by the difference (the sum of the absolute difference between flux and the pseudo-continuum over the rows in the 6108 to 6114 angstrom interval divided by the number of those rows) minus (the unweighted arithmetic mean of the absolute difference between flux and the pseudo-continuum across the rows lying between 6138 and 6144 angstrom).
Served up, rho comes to -0.6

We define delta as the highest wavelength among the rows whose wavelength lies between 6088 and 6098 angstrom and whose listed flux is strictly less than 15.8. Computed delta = 6095.0 angstrom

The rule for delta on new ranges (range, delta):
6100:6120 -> 6119.0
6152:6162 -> 6159.0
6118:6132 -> 6131.0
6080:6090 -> 6087.0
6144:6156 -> 6155.0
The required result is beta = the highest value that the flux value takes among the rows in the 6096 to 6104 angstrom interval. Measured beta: 17.8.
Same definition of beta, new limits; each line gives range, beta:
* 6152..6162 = 16.5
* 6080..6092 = 16.5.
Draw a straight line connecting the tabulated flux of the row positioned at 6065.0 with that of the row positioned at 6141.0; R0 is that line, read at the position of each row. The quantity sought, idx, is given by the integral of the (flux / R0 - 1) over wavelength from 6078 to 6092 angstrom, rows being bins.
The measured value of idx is 0.4 angstrom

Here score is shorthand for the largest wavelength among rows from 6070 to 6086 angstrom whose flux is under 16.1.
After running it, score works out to 6083.0 angstrom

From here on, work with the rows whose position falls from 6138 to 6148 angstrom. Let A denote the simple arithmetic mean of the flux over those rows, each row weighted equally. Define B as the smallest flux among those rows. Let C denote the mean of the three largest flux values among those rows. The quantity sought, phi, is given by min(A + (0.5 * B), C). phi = 15.5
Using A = 14.7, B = 12.9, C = 15.5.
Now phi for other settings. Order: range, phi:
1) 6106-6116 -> 16.5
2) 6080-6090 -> 16.1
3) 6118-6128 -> 16.7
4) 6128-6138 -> 15.7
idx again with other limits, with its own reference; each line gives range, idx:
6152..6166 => 1.8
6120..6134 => 1.5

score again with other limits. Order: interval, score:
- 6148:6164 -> 6159.0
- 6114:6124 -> 6123.0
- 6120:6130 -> 6129.0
